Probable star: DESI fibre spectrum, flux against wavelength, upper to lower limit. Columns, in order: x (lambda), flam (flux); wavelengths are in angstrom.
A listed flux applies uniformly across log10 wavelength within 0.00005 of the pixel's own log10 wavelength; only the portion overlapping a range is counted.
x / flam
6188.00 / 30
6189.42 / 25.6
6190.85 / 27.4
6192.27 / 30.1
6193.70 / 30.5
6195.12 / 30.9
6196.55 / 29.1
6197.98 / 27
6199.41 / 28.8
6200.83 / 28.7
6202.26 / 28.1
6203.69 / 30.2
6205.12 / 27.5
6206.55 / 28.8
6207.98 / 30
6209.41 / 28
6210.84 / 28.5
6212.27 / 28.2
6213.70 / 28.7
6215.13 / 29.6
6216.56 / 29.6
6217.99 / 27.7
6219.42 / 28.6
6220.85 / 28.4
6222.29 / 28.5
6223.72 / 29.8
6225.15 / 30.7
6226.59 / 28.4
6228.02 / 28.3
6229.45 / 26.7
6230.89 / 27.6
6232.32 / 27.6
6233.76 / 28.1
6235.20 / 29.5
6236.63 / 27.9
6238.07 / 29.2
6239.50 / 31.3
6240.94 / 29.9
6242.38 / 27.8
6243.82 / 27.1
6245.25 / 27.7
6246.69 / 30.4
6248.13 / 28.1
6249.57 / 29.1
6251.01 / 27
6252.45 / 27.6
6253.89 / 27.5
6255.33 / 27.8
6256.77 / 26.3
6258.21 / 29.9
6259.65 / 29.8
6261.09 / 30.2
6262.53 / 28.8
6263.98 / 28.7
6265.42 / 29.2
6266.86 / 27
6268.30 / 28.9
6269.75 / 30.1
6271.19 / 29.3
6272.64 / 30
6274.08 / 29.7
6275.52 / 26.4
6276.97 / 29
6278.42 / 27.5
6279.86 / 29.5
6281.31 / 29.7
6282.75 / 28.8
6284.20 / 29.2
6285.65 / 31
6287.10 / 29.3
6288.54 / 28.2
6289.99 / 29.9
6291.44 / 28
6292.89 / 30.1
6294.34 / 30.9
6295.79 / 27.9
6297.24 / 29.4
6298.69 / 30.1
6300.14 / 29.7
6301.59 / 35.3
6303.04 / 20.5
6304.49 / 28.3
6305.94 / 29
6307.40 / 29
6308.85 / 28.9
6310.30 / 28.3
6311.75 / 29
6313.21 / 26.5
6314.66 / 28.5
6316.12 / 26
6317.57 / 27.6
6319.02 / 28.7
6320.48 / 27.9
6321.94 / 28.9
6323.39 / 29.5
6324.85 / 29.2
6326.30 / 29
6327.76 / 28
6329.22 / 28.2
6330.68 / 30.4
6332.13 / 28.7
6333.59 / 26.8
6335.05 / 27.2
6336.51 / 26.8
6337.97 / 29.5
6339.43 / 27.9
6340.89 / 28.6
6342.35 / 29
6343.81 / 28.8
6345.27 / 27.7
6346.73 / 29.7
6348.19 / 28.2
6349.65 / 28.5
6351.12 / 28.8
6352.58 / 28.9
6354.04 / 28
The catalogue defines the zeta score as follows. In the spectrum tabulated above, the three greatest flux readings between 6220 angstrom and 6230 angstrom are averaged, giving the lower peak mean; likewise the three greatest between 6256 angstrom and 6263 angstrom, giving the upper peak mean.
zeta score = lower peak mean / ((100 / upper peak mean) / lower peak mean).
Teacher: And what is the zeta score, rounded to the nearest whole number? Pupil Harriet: 264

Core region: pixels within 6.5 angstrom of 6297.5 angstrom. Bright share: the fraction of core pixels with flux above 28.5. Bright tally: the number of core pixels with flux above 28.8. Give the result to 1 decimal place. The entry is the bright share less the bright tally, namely -5.3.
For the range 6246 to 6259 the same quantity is -2.7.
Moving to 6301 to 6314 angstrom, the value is -4.4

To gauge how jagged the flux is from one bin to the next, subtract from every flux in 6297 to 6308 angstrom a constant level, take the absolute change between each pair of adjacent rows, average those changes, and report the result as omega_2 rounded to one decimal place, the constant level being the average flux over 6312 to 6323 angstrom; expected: 4.3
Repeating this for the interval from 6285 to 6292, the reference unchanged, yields 1.6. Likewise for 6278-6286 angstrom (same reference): 1.1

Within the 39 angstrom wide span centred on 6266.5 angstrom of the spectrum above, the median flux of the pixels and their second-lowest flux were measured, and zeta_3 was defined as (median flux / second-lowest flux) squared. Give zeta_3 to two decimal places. 1.21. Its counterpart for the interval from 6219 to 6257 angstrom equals 1.11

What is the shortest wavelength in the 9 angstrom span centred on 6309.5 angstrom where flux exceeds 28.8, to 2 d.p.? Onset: 6305.94 angstrom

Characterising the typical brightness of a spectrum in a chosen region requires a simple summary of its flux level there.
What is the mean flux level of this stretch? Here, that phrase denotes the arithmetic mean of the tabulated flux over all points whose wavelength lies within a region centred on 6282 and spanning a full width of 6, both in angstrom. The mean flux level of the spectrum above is 29.3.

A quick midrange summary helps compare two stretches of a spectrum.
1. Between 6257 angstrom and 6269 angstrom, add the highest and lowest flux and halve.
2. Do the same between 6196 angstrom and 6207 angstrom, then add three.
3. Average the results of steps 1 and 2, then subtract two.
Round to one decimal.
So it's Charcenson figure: 28.1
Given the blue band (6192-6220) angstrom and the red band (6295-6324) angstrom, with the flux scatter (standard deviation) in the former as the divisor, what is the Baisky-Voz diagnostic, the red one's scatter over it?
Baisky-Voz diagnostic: 2.5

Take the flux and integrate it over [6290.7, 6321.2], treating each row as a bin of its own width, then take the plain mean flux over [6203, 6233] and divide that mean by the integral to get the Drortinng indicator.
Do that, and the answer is 0.0329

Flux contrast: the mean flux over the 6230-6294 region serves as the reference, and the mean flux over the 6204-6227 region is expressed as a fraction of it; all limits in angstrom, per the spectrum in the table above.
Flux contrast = 1.002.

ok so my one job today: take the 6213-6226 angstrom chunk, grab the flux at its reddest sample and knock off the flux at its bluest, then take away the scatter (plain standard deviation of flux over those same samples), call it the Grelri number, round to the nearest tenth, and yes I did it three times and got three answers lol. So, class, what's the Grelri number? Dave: 1.1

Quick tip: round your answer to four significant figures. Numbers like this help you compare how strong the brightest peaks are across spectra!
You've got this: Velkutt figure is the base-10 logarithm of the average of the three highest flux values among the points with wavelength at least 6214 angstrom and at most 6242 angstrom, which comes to 1.486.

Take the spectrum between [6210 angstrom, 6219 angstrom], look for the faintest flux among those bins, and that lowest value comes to 27.7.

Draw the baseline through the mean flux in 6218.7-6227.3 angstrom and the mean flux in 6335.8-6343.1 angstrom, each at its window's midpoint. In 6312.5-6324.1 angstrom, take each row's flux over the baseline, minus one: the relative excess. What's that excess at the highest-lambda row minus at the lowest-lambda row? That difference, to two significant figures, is 0.11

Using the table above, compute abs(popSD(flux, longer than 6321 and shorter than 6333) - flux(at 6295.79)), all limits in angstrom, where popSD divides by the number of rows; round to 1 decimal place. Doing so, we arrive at 27.2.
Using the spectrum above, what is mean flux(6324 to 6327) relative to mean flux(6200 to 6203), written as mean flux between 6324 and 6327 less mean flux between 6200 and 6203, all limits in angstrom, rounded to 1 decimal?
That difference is 0.7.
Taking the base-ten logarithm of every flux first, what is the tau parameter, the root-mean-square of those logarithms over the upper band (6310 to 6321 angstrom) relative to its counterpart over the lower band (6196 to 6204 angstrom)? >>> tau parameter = 0.99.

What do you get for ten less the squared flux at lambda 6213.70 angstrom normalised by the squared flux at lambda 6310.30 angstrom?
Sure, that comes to 8.97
